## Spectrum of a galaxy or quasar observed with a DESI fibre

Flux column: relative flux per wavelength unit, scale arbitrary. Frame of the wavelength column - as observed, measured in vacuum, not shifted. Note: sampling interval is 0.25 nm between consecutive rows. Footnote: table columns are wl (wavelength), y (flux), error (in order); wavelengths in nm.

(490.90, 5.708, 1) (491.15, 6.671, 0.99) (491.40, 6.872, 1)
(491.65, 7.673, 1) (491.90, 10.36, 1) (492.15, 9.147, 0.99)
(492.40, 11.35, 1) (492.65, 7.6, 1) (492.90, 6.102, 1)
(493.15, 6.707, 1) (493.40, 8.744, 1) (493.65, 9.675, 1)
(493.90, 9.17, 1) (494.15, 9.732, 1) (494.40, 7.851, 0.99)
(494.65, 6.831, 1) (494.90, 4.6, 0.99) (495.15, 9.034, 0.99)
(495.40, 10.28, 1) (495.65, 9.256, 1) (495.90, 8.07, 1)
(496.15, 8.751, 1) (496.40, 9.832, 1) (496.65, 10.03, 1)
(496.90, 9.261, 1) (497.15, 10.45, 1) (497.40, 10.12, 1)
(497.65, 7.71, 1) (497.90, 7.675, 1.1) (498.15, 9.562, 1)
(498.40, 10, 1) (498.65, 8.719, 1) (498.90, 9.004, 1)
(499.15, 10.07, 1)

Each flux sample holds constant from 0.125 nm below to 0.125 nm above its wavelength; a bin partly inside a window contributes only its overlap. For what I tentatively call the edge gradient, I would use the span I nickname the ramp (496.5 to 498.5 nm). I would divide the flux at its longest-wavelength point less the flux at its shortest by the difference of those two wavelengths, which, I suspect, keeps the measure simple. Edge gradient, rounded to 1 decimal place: 0.0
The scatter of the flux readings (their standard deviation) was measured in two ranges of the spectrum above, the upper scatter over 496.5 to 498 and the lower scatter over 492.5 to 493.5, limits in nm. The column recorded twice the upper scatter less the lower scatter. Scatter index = 1.3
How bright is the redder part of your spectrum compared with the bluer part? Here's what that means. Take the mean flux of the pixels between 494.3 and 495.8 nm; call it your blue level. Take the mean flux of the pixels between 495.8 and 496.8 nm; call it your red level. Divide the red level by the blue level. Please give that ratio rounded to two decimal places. 1.15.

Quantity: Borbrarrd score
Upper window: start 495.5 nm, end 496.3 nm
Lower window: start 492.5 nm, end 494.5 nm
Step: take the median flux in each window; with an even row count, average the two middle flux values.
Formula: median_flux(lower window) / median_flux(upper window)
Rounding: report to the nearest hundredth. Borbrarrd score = 0.95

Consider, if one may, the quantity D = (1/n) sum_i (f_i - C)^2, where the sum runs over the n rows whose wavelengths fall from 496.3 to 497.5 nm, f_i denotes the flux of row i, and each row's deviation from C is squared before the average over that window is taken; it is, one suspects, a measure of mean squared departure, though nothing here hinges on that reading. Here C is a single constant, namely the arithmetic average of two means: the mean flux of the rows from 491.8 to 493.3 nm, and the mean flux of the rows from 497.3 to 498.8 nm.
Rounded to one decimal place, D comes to 1.6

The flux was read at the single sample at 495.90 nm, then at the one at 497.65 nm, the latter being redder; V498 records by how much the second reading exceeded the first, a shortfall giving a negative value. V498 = -0.4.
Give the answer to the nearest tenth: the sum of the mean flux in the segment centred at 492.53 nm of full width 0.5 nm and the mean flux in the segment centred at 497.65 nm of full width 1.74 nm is 18.7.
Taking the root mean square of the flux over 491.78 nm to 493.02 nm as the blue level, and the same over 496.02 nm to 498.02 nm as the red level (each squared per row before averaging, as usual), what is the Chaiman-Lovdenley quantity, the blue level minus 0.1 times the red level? 8.2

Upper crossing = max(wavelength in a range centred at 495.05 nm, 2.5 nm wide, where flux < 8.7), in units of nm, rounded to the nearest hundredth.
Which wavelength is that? 495.90 nm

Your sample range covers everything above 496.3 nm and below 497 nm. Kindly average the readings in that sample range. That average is 9.7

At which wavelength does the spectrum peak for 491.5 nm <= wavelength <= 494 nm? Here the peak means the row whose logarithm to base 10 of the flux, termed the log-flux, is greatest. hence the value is 492.40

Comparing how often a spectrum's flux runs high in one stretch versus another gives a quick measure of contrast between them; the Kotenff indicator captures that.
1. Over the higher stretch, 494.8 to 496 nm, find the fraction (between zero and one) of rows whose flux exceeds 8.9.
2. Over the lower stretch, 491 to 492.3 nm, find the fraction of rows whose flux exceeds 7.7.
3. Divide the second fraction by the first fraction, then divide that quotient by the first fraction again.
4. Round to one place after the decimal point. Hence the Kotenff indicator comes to 1.1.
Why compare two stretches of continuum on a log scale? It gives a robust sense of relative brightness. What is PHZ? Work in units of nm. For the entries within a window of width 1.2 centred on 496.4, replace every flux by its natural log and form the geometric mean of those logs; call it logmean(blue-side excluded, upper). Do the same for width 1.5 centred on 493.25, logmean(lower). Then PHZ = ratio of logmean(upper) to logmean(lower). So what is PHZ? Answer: 1.08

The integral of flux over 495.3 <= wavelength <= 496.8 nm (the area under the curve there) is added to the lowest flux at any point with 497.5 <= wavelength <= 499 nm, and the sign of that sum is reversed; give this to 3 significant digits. -21.7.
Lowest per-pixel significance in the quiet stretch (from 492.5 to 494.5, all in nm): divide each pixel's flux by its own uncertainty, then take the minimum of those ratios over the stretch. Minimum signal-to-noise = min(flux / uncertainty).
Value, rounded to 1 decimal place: 6.1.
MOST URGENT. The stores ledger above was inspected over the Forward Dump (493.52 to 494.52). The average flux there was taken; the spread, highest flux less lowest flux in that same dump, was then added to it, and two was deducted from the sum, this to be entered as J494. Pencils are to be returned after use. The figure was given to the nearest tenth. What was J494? 9.0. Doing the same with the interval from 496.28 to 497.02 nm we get 8.5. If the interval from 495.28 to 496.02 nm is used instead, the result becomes 9.4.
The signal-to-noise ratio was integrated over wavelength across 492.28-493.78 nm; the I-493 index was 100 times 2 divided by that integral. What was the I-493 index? 16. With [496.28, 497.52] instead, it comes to 16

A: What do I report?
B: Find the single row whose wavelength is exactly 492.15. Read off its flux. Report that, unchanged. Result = 9.147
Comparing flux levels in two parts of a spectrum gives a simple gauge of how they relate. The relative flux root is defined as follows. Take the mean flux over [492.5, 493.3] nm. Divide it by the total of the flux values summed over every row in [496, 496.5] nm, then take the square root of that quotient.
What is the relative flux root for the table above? 0.61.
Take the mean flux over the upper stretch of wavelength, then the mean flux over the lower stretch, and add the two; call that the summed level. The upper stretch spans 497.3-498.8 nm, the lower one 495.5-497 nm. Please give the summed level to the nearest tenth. 18.2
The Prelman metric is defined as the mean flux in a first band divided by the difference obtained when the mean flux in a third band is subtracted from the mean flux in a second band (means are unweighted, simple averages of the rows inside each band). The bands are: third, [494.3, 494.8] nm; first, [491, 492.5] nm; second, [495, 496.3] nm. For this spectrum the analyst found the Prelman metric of 5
